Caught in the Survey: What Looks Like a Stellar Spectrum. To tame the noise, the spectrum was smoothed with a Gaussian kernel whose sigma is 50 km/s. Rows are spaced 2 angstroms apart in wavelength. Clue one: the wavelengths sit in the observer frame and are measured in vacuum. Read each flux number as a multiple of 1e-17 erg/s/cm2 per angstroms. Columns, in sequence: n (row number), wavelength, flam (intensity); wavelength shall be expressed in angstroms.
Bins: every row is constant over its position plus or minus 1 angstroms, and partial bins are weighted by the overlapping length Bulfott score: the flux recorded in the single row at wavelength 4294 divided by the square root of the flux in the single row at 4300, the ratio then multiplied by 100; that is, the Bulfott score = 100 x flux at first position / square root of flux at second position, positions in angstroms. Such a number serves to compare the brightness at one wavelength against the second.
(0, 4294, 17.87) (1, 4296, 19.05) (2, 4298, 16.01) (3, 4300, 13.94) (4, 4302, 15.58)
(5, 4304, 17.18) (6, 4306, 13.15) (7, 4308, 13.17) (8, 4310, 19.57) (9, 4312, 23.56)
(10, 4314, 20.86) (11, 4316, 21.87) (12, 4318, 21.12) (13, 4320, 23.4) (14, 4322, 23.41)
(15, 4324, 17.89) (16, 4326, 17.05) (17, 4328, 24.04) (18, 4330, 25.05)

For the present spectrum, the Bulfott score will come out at 479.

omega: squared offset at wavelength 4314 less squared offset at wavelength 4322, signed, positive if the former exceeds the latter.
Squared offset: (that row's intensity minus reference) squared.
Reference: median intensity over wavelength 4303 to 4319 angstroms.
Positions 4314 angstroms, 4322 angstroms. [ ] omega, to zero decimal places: -10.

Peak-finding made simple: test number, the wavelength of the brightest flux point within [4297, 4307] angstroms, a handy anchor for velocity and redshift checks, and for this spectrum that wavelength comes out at 4304 angstroms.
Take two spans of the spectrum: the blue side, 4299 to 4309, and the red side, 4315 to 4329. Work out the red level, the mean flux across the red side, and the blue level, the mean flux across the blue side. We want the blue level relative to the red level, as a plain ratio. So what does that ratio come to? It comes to 0.69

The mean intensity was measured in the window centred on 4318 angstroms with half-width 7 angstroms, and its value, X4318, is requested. 22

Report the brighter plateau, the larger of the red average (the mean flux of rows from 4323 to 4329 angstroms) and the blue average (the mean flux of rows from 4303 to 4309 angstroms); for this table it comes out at 19.7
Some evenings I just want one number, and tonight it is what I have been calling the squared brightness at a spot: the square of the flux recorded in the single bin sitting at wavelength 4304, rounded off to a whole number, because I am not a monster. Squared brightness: 295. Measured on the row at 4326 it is 291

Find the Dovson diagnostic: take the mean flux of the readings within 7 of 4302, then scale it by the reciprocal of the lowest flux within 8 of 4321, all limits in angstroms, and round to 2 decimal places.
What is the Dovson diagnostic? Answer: 0.91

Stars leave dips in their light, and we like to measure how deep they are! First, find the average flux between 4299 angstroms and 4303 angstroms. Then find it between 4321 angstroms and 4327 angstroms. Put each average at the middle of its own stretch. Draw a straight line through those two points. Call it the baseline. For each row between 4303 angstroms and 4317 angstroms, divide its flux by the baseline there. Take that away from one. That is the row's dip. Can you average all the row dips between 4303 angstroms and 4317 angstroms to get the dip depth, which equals -0.11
